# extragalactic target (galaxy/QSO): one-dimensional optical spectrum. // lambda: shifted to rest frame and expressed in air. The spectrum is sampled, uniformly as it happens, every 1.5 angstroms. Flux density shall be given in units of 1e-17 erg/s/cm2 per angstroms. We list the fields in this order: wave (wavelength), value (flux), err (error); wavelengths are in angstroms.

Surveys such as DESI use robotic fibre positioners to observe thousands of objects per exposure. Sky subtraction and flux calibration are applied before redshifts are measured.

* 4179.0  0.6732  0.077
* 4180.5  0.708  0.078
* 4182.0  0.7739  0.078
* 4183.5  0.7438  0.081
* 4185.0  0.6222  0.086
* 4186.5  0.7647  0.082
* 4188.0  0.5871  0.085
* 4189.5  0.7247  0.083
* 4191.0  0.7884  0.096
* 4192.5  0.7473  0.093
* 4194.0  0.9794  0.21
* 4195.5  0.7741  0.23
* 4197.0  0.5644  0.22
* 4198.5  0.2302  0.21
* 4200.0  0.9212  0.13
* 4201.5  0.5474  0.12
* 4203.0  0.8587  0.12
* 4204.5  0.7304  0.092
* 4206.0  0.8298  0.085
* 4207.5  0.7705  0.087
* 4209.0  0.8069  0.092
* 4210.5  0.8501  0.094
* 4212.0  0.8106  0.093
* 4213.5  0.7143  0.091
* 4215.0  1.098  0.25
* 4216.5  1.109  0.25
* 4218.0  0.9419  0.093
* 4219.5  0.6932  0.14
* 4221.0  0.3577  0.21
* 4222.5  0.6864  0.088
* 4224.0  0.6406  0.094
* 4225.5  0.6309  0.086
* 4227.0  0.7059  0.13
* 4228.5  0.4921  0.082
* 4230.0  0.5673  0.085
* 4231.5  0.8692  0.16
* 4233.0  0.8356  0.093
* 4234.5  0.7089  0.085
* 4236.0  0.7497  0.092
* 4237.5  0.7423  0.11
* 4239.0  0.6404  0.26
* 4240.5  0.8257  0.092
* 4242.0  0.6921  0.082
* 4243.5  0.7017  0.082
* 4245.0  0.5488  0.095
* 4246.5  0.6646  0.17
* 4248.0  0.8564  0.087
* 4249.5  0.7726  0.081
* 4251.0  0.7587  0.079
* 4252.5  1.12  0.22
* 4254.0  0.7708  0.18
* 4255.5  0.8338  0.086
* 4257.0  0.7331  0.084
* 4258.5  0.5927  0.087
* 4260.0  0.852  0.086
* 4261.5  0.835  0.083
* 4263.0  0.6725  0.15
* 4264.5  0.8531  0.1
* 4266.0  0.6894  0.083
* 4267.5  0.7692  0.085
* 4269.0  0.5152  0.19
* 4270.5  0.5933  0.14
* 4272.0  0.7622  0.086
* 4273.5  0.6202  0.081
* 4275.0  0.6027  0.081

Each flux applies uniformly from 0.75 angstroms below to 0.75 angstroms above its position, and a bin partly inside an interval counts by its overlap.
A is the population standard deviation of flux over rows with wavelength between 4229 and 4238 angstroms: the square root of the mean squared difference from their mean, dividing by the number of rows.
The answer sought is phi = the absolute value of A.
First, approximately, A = 0.10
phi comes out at 0.10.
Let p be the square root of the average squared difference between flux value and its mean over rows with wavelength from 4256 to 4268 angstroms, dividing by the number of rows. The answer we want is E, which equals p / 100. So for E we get 0.0009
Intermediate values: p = 0.09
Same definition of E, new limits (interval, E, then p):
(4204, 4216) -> 0.0011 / 0.11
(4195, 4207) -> 0.0021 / 0.21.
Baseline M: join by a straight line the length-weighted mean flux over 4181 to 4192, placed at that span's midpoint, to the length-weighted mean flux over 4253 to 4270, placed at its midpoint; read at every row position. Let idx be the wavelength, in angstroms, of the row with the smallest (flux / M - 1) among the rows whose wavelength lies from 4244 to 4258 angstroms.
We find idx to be 4245.0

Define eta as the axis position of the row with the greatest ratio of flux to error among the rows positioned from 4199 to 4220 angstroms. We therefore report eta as 4218.0 angstroms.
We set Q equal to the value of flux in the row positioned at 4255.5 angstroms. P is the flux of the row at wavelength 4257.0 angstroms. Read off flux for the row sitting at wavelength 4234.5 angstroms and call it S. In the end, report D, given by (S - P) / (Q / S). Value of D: -0.02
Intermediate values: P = 0.7331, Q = 0.8338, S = 0.7089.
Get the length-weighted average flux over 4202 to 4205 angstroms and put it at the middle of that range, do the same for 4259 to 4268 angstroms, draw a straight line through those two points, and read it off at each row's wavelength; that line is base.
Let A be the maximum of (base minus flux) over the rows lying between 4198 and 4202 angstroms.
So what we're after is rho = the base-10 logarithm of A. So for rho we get -0.3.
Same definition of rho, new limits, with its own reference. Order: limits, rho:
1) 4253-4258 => -1.4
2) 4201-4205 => -0.6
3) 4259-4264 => -1.0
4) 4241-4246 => -0.6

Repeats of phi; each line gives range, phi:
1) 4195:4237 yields 0.19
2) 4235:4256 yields 0.13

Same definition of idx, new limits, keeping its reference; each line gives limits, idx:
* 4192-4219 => 4198.5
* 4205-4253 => 4221.0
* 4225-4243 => 4228.5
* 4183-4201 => 4198.5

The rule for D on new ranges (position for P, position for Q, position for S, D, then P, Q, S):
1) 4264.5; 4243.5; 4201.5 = -0.24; 0.8531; 0.7017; 0.5474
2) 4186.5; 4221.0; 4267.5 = 0.01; 0.7647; 0.3577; 0.7692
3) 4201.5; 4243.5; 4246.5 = 0.11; 0.5474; 0.7017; 0.6646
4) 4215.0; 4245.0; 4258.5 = -0.55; 1.098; 0.5488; 0.5927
